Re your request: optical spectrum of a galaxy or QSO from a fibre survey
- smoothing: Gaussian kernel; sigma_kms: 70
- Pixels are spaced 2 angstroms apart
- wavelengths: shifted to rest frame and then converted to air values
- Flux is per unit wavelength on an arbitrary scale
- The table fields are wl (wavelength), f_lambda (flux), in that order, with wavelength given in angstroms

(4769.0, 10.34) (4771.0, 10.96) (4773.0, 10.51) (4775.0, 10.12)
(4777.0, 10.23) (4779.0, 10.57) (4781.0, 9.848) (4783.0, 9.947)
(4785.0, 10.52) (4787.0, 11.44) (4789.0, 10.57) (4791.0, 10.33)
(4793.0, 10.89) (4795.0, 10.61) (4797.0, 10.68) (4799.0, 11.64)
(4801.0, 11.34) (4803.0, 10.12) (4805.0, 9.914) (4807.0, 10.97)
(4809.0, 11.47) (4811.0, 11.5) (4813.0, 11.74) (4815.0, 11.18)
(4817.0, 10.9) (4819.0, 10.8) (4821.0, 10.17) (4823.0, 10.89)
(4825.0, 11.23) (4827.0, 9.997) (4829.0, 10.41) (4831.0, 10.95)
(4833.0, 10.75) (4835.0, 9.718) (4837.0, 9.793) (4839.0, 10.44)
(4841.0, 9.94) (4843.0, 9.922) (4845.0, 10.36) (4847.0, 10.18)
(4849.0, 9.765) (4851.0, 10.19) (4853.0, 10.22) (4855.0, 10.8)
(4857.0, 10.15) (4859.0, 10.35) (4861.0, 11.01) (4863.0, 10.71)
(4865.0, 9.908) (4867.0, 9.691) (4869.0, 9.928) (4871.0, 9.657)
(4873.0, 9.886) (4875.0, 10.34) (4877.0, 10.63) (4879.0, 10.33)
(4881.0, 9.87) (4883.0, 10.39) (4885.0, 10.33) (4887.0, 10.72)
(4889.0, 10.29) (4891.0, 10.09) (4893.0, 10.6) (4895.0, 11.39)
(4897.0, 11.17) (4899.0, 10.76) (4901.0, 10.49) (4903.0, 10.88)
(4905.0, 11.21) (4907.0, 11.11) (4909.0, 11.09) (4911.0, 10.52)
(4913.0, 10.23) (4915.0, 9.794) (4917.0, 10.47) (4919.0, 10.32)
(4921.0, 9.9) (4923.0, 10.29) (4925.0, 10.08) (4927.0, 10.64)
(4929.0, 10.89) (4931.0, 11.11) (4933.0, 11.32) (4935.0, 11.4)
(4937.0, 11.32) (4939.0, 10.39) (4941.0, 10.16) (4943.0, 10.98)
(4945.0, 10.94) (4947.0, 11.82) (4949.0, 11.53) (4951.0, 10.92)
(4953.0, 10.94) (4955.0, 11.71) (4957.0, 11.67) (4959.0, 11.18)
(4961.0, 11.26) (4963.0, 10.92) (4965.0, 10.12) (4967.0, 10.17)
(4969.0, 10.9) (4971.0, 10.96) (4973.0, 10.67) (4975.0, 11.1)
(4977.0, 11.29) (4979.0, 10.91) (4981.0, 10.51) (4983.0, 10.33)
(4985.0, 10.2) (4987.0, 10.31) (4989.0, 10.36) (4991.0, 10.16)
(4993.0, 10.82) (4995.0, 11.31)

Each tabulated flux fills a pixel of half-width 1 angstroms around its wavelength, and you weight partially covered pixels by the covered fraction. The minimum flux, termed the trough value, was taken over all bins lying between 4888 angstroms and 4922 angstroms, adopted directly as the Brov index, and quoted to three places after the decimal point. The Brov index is 9.794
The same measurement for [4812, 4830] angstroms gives 9.997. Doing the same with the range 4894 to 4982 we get 9.794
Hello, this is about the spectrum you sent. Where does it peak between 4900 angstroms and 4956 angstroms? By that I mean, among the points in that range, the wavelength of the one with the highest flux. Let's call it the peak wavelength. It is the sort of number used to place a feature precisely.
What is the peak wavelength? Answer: 4947.0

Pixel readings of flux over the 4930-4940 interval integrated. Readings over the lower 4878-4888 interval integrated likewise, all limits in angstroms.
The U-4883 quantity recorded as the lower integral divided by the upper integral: 0.930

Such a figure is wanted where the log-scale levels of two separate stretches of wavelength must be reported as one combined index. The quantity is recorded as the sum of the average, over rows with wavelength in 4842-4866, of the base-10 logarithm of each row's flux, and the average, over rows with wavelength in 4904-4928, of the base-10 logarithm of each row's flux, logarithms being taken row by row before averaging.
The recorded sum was 2.03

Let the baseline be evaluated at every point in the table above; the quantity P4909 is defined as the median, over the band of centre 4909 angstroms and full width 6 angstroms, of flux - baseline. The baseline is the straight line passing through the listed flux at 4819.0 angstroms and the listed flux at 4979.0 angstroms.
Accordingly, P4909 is 0.23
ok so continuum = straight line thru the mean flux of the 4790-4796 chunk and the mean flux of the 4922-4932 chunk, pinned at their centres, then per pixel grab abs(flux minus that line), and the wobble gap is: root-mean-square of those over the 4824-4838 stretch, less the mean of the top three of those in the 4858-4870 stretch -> -0.18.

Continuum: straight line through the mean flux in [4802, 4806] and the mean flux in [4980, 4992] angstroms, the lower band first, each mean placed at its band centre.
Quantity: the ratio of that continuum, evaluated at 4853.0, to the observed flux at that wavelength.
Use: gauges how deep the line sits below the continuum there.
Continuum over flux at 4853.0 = 0.99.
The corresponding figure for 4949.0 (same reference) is 0.89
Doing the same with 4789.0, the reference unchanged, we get 0.95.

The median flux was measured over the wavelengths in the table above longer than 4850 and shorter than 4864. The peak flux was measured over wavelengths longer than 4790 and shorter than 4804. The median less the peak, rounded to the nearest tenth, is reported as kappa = -1.3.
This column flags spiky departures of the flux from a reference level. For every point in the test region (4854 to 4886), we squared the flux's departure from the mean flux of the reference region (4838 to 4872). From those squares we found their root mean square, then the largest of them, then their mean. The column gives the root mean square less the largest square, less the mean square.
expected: -0.60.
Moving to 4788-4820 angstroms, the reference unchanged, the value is -2.10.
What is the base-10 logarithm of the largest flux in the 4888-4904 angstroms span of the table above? 1.06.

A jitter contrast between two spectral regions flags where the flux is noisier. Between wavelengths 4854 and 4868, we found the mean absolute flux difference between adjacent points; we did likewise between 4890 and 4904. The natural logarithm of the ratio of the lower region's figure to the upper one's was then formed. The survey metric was 0.09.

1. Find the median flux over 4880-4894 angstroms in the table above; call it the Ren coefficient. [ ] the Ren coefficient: 10.3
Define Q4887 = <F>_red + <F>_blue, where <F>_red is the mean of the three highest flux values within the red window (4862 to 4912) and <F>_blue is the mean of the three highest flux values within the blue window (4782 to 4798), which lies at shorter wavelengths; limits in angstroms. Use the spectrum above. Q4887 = 22.3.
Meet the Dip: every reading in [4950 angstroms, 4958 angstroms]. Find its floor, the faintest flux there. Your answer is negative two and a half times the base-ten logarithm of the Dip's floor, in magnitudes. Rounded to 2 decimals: -2.60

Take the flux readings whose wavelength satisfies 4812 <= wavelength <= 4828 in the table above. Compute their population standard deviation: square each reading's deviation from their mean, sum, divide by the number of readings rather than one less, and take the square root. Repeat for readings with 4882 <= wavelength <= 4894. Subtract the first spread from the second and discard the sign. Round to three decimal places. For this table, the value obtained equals 0.323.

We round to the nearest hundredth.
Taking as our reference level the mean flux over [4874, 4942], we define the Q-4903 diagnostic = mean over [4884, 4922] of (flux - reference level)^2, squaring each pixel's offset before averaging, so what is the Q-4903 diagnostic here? 0.20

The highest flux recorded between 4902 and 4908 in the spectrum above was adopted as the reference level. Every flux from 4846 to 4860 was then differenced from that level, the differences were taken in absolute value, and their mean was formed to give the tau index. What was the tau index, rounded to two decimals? 0.97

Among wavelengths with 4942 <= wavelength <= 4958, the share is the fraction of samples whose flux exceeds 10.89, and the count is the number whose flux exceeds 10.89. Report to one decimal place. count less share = 7.0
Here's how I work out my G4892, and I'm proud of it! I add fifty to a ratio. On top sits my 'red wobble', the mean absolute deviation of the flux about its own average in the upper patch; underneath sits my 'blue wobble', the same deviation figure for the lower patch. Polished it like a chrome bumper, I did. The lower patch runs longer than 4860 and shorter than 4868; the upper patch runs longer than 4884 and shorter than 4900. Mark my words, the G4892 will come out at 50.6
